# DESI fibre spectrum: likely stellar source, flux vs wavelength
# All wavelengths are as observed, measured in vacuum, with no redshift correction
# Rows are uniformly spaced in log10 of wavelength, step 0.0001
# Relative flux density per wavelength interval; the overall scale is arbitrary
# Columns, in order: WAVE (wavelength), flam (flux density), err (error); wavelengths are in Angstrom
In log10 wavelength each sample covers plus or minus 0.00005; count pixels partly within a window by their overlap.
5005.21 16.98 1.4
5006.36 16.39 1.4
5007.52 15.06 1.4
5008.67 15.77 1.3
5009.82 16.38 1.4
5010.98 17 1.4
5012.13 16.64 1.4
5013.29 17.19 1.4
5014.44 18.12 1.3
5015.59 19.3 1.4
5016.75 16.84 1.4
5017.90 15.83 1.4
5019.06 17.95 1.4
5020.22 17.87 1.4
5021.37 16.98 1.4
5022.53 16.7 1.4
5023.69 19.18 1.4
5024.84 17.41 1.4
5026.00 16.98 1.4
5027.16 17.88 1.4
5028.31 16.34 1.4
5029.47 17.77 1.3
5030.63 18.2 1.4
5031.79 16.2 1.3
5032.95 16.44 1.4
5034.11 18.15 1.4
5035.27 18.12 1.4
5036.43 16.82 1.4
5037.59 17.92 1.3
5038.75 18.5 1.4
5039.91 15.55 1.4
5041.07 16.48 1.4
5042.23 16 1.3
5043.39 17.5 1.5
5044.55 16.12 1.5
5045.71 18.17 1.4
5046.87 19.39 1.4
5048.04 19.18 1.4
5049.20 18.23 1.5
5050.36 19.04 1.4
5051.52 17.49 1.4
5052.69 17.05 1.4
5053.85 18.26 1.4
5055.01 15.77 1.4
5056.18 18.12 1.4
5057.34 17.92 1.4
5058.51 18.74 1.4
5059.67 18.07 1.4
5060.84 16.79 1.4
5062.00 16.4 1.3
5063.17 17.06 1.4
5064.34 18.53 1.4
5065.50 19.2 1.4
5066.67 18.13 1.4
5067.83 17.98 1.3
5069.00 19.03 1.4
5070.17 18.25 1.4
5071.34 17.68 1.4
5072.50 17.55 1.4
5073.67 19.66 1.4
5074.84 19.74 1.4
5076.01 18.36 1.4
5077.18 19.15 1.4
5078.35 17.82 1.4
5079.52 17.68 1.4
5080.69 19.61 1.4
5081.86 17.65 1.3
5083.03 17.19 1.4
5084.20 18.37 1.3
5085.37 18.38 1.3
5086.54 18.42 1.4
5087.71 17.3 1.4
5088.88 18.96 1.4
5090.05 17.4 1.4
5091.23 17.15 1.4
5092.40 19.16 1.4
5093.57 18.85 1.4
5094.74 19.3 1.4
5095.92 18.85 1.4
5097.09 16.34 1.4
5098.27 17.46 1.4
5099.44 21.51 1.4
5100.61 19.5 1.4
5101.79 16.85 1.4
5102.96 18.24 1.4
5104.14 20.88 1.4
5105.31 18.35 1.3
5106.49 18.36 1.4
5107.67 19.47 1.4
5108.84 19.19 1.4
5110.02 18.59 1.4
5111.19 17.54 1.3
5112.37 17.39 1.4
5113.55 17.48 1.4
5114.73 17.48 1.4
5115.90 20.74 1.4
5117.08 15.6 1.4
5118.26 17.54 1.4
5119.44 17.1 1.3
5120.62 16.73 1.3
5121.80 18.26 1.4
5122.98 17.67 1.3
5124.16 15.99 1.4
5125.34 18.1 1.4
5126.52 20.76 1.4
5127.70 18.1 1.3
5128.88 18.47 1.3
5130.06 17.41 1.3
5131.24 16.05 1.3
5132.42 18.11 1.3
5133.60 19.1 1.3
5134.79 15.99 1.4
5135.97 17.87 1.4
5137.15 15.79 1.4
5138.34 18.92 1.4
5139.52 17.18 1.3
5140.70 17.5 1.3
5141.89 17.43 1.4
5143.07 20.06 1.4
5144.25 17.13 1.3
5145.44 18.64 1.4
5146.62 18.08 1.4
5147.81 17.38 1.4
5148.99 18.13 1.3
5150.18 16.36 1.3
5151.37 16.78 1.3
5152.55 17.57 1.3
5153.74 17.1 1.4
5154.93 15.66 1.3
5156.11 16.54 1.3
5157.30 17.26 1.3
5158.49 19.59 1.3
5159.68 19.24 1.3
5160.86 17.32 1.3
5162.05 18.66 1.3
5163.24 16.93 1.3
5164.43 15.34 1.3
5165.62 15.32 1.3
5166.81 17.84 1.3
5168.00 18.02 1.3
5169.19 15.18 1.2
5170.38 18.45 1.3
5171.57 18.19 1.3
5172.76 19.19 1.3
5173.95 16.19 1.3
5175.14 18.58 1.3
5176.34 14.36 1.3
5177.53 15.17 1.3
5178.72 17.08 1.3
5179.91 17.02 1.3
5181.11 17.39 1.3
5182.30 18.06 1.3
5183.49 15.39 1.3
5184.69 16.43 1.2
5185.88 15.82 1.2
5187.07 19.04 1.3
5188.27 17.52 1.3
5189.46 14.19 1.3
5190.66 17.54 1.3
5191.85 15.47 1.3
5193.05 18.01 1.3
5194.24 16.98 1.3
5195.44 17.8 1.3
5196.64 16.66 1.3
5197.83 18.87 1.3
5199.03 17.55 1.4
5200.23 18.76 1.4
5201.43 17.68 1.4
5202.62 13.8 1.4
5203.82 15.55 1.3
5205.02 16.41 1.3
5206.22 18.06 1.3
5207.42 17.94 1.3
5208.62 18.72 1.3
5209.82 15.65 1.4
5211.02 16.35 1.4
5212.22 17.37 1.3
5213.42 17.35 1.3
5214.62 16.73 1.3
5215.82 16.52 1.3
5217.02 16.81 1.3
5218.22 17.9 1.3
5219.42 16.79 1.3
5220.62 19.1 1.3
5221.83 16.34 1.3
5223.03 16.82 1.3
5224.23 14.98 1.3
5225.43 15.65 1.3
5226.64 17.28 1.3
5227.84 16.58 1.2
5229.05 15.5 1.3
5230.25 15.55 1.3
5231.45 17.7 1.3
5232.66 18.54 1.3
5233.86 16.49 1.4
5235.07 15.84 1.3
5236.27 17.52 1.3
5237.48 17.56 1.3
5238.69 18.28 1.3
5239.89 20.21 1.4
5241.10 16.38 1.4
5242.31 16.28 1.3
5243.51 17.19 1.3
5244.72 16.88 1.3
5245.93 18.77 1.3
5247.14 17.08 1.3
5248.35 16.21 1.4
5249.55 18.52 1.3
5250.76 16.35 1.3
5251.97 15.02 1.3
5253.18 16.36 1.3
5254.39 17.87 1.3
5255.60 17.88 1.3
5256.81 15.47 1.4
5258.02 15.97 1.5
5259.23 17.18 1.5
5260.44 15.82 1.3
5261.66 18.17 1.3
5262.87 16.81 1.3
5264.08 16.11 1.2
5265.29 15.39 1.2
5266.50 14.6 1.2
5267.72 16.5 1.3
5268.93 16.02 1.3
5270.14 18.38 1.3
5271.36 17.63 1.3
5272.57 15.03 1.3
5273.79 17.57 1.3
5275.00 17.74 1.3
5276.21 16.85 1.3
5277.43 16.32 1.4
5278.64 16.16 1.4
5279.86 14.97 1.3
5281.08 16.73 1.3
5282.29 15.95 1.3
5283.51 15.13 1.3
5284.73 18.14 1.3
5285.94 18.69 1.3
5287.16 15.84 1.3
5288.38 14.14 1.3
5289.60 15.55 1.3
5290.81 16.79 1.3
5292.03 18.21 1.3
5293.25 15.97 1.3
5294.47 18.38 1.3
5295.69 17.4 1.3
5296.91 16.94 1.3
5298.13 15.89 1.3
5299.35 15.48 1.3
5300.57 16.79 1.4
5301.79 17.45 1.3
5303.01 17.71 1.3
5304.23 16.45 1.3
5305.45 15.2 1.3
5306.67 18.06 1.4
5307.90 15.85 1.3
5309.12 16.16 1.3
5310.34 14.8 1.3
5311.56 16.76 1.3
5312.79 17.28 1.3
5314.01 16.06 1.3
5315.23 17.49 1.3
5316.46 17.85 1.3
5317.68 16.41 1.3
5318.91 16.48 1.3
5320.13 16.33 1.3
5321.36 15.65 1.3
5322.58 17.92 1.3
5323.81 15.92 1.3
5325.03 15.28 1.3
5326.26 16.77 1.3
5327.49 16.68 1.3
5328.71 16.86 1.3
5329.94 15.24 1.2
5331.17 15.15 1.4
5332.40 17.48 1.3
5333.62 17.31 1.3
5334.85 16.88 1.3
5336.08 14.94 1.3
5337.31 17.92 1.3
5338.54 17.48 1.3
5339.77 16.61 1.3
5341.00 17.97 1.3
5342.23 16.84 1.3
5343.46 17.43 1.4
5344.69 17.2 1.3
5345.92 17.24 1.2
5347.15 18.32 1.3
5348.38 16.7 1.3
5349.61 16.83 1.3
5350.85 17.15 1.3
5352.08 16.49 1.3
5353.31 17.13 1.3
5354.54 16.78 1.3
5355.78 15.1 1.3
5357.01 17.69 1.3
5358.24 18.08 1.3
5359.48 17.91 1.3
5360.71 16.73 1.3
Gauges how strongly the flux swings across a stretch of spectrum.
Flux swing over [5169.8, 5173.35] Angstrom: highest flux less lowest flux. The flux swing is 1.0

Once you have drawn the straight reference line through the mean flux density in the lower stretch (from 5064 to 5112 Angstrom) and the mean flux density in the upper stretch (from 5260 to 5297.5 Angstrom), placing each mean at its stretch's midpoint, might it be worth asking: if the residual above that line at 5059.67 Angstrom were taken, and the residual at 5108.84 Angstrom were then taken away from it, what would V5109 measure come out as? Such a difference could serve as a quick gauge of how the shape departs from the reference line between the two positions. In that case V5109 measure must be -2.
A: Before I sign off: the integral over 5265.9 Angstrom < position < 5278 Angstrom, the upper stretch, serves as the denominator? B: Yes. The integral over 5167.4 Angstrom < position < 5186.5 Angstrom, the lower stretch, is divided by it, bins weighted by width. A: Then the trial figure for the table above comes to 1.6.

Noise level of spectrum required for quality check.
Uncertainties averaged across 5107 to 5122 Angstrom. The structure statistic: 1.38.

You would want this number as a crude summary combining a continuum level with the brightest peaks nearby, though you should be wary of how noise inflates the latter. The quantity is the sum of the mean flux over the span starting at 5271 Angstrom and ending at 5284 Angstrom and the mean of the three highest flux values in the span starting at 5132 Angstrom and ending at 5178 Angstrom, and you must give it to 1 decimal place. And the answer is 36.0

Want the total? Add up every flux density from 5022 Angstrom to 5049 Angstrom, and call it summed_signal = 401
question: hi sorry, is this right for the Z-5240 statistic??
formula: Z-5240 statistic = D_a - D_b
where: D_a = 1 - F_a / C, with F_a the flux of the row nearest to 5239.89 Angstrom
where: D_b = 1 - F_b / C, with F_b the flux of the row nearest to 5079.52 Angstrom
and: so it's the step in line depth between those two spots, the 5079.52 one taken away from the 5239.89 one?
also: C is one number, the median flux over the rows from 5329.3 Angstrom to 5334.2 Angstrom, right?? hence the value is -0.16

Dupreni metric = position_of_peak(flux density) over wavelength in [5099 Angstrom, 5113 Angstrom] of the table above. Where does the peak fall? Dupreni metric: 5099.44 Angstrom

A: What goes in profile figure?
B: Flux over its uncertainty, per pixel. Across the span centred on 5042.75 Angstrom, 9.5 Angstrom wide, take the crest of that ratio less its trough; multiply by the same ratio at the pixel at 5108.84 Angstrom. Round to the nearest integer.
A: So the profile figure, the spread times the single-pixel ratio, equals 43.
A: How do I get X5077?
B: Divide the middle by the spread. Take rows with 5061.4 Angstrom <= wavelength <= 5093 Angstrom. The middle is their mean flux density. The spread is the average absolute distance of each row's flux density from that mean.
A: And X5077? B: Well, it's 25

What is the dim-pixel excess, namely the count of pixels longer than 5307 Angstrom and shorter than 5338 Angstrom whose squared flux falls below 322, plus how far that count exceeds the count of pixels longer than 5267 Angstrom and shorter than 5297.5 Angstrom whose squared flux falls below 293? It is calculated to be 34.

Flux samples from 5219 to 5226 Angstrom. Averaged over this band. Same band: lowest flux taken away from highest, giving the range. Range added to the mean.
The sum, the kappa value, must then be 20.7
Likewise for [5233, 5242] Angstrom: 21.8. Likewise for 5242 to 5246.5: 19.8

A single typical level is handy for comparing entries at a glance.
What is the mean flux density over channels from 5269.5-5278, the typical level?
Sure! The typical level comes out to 17.1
